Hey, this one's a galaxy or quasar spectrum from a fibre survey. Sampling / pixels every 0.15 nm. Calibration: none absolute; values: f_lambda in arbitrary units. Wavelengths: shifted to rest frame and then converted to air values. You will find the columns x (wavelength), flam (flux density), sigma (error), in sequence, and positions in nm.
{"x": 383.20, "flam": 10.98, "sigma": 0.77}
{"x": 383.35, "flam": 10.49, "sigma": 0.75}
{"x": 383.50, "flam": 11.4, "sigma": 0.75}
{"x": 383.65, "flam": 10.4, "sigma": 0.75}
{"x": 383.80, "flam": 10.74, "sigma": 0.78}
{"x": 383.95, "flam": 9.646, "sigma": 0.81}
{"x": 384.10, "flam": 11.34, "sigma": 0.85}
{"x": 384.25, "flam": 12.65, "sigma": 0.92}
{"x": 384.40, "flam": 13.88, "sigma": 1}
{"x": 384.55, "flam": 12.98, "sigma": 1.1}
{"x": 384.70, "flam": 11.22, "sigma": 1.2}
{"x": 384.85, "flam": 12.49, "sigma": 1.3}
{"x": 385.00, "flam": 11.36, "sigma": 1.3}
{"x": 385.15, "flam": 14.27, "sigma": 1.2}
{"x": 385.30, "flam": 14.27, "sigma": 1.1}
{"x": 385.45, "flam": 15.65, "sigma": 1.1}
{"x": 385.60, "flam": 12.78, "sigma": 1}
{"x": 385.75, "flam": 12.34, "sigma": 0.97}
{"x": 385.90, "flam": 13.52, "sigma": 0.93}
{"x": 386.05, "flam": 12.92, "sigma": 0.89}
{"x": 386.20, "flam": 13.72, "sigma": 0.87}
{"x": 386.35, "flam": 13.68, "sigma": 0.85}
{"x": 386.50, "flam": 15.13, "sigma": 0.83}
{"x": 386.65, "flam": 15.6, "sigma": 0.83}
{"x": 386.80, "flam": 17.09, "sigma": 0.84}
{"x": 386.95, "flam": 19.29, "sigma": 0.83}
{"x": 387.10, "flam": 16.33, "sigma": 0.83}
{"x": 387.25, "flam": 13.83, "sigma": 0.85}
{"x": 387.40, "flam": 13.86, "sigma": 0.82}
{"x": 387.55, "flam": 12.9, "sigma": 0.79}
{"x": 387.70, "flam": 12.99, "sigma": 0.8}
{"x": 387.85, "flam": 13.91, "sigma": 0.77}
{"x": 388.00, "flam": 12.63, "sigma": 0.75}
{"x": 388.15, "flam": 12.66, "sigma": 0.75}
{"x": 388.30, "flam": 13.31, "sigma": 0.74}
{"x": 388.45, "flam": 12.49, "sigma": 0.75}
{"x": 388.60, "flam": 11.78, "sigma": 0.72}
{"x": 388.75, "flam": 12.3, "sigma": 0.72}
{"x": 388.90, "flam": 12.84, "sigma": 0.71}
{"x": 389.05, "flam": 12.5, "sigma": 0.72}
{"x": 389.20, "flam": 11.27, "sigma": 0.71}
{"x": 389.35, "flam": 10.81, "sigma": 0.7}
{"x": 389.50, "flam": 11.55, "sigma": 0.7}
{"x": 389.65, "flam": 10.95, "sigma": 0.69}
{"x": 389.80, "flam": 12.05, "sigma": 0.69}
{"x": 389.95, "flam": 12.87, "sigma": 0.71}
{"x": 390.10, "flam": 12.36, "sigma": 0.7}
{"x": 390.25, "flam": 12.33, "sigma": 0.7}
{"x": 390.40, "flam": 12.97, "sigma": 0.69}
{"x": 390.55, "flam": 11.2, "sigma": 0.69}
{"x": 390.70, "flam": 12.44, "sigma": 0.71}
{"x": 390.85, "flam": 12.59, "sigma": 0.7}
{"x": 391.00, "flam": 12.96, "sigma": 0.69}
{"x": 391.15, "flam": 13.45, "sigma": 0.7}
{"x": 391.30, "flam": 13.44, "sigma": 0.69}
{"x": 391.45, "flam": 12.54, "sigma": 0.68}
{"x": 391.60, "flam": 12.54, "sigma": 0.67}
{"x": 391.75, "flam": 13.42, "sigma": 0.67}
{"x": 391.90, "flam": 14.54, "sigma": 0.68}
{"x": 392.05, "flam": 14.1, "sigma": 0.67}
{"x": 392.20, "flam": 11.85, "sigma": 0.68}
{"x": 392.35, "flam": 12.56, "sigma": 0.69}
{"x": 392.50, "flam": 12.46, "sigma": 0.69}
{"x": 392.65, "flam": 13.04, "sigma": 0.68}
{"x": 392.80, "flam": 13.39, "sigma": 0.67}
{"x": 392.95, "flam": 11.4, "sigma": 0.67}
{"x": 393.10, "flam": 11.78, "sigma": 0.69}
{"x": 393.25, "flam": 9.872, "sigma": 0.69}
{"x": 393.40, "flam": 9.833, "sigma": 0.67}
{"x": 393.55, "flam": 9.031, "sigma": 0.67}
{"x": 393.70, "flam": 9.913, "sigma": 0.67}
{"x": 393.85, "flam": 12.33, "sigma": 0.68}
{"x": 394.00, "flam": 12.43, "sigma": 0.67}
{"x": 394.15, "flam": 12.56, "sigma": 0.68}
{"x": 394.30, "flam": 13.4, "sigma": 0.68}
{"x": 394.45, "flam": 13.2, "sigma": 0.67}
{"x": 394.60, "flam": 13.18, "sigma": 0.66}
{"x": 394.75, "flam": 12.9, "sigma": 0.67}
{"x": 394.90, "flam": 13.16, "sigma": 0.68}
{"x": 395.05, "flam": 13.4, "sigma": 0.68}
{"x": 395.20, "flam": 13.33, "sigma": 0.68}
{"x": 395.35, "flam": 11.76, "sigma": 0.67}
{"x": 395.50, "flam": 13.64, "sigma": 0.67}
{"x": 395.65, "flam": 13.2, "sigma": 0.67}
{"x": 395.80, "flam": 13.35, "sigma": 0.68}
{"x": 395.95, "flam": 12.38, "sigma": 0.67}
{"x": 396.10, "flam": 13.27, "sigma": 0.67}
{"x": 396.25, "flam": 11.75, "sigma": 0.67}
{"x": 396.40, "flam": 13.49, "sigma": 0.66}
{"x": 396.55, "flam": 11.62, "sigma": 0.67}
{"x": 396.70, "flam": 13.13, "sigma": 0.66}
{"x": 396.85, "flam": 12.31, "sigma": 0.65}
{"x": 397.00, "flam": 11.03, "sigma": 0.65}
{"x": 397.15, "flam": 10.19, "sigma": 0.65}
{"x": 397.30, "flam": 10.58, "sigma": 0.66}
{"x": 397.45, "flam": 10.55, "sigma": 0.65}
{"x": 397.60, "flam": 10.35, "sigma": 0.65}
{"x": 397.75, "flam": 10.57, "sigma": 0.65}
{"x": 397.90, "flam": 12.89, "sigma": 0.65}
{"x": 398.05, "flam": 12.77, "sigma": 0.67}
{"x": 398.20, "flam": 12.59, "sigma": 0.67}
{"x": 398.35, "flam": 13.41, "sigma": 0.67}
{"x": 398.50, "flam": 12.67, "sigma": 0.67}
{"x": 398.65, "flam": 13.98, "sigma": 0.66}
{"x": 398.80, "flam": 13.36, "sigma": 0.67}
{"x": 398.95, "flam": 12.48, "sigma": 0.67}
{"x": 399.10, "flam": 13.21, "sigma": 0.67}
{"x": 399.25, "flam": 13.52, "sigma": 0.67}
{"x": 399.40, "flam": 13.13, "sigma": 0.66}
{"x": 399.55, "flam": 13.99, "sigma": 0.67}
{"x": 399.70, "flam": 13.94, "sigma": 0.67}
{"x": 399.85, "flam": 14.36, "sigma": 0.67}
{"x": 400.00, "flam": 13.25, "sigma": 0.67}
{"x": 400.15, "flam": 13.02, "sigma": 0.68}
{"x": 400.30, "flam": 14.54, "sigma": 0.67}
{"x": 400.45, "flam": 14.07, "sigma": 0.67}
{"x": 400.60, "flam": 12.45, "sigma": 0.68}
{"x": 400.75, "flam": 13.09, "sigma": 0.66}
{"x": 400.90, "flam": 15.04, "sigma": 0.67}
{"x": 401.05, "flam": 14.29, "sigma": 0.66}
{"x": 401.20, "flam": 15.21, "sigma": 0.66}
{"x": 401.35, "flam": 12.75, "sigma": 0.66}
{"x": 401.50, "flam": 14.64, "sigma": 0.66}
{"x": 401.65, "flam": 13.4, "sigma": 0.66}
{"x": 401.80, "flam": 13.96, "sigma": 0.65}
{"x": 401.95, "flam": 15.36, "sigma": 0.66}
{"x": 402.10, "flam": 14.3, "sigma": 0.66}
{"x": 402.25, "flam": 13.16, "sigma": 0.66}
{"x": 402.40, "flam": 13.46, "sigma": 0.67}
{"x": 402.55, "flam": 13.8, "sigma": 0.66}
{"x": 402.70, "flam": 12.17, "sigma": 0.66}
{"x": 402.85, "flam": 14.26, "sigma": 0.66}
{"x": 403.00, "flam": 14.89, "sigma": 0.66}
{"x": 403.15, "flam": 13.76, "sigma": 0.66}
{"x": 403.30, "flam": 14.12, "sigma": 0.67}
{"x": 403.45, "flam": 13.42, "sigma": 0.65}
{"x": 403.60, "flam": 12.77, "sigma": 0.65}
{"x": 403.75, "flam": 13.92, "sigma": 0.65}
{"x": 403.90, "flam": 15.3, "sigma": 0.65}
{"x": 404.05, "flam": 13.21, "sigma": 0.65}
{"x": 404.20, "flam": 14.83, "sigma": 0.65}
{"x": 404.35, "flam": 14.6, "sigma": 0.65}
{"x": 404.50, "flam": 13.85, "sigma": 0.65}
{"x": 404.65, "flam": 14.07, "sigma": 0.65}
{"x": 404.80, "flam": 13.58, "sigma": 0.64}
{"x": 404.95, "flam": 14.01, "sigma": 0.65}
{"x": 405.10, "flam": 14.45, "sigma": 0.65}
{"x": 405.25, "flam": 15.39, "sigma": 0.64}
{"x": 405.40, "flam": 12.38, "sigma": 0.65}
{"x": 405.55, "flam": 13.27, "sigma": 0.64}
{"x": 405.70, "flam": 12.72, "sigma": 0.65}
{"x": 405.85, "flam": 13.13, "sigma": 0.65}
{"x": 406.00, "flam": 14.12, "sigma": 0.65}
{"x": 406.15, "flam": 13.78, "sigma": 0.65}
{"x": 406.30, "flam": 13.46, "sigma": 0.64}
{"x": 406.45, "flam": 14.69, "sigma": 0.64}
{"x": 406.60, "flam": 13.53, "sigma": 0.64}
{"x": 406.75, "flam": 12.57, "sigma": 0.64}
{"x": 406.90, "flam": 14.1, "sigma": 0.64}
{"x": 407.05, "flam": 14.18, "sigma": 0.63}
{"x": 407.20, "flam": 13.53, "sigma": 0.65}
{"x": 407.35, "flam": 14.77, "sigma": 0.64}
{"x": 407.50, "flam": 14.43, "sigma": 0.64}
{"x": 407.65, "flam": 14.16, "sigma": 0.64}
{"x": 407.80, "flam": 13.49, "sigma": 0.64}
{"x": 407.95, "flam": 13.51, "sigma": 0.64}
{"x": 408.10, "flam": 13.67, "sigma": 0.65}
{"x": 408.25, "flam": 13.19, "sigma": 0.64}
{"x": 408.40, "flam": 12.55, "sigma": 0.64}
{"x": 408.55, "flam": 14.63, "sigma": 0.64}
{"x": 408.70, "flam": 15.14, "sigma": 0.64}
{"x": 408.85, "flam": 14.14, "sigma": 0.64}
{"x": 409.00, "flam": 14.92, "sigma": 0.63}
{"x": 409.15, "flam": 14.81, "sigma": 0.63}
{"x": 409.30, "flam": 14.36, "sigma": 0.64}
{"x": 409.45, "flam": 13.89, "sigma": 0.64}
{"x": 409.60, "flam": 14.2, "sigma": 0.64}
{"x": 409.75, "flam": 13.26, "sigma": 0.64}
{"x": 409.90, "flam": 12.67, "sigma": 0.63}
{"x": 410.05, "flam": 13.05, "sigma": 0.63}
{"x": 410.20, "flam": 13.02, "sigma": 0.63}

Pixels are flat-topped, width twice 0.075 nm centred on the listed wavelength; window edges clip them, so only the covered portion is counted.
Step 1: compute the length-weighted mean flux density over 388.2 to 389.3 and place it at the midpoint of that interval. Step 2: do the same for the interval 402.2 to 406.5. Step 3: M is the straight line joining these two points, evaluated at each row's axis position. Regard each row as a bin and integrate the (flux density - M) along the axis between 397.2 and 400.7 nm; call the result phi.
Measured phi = -1.6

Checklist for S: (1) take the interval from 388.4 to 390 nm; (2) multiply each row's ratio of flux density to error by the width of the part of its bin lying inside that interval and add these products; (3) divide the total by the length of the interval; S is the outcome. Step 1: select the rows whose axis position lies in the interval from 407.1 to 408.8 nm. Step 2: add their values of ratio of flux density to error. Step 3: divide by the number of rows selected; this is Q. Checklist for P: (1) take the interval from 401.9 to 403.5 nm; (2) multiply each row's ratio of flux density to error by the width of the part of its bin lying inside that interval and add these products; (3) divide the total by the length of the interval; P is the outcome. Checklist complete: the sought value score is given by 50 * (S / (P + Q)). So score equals 20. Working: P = 21.0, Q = 21.7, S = 16.8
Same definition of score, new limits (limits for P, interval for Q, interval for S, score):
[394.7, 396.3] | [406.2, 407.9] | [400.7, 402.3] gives 26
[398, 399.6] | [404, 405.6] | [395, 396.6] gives 23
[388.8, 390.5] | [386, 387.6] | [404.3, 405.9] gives 30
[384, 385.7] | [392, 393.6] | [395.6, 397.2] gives 32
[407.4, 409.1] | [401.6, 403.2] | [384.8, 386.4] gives 15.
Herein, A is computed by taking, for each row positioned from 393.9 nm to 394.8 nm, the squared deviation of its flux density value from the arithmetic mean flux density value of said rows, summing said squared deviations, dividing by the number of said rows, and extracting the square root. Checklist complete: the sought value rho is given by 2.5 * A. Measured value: 0.9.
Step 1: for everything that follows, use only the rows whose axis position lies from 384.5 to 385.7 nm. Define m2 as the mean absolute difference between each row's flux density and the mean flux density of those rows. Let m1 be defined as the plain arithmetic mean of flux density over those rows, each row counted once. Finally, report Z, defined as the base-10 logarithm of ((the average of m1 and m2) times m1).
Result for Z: 1.97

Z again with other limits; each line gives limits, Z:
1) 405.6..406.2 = 1.97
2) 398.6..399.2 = 1.96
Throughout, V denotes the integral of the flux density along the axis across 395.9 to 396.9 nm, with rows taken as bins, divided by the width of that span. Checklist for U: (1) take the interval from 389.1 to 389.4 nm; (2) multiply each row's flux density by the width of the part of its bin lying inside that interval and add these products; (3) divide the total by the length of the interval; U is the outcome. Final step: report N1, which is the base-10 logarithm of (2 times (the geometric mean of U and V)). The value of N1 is 1.38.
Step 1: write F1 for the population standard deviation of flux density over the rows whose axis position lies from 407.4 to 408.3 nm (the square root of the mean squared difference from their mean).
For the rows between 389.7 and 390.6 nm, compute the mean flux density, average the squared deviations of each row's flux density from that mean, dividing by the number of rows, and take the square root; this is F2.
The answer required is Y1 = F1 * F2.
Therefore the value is 0.2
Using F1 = 0.4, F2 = 0.58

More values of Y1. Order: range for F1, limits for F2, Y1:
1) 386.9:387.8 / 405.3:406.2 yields 1.3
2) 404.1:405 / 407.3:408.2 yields 0.2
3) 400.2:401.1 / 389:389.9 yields 0.5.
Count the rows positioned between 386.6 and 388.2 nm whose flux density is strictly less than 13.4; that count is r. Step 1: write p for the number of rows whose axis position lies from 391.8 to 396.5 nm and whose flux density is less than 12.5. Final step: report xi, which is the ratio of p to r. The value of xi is 3.25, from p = 13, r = 4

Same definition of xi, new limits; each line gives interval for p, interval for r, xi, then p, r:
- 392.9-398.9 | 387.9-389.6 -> 1.73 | 19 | 11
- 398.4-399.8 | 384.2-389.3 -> 0.05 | 1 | 19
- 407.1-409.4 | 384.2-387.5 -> 0.00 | 0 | 8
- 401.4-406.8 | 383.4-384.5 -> 0.33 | 2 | 6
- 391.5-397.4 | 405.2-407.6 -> 3.60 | 18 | 5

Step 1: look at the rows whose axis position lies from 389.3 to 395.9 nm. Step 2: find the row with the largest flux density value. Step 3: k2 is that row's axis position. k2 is 391.90 nm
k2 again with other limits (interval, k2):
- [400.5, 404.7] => 401.95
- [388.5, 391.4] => 391.15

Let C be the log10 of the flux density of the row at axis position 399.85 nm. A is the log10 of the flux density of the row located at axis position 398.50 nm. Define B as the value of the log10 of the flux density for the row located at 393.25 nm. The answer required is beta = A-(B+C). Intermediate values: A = 1.10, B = 0.99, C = 1.16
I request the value -1.05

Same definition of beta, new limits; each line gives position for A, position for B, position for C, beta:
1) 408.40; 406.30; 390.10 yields -1.12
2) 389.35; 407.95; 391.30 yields -1.23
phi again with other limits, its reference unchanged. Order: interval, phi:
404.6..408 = -0.7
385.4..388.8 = 6.0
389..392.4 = -0.1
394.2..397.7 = -2.2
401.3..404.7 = 0.8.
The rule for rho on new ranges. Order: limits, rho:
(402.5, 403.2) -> 2.3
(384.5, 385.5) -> 3.8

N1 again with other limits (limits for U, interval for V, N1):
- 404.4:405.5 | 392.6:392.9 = 1.43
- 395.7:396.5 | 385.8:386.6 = 1.43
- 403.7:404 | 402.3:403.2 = 1.45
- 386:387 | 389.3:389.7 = 1.42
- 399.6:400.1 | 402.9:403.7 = 1.44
